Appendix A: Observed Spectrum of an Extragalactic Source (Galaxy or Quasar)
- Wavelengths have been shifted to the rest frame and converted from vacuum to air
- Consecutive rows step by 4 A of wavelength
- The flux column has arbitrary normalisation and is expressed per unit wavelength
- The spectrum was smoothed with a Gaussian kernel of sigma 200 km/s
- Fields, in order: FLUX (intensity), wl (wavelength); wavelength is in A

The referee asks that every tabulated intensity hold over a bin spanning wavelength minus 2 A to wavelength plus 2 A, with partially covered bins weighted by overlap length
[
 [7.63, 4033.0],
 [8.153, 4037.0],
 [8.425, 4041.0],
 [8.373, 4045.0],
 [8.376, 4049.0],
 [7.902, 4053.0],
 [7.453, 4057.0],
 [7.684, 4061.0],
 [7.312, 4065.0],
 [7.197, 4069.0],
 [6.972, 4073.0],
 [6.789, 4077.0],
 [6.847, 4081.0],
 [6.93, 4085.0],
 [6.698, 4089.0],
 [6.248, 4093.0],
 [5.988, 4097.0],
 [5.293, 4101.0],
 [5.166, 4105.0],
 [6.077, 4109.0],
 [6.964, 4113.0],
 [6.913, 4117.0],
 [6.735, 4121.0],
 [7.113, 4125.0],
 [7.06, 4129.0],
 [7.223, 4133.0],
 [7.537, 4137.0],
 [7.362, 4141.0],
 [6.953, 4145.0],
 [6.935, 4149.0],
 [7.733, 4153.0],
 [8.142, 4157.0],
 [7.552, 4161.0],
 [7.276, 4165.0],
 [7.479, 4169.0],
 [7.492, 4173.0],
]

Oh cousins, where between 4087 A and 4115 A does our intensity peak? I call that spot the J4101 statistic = 4113.0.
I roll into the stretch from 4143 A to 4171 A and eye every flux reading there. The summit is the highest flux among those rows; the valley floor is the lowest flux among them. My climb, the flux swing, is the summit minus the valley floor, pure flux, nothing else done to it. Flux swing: 1.2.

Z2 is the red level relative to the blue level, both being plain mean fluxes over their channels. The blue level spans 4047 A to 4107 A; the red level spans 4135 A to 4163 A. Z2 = 1.09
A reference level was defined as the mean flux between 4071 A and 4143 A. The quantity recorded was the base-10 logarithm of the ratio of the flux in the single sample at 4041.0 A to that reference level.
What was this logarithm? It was 0.10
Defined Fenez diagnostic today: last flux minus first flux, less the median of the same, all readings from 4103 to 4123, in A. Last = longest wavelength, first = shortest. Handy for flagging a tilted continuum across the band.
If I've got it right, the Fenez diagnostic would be -5.17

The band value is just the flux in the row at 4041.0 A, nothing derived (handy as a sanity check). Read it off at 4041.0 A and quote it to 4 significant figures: 8.425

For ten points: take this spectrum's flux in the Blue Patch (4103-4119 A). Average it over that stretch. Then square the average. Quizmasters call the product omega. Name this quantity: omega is 39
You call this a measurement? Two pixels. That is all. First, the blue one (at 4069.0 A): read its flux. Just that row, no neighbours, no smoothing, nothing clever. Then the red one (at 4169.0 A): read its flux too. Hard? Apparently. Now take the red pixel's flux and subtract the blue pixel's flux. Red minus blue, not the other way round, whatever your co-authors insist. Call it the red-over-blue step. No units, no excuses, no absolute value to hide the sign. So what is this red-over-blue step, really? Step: 0.28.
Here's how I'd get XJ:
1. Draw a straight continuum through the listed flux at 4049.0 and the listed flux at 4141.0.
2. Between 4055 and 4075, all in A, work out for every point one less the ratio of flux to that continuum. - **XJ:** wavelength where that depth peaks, 4073.0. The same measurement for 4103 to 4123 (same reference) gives 4105.0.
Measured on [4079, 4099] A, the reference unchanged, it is 4097.0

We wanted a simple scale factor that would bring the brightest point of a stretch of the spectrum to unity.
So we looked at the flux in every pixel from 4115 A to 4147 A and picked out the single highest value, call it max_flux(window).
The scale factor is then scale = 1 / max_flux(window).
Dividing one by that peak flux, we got 0.133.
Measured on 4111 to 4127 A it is 0.141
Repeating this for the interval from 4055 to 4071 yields 0.130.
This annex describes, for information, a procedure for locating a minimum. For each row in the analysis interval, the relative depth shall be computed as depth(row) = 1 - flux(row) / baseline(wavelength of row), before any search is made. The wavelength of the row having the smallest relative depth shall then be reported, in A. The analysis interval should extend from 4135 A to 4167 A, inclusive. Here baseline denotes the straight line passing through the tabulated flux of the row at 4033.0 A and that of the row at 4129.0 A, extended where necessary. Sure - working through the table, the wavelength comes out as 4157.0 A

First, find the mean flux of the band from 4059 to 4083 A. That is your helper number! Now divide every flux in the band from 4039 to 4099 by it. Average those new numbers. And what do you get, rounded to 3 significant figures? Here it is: 1.02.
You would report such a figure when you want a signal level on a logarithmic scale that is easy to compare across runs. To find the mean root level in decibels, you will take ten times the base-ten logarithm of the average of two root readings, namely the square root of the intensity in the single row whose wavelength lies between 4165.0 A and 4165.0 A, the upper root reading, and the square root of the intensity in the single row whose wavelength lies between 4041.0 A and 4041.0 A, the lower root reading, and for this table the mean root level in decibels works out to 4.47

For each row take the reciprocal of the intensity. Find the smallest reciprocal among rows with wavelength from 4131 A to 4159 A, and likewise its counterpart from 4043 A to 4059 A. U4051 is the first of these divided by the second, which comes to 1.03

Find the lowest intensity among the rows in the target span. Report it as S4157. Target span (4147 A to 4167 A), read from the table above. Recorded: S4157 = 6.935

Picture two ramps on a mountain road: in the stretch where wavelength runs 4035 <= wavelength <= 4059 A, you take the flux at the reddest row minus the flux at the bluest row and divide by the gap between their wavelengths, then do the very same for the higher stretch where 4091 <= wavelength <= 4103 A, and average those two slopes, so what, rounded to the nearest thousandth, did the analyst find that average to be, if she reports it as -0.077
